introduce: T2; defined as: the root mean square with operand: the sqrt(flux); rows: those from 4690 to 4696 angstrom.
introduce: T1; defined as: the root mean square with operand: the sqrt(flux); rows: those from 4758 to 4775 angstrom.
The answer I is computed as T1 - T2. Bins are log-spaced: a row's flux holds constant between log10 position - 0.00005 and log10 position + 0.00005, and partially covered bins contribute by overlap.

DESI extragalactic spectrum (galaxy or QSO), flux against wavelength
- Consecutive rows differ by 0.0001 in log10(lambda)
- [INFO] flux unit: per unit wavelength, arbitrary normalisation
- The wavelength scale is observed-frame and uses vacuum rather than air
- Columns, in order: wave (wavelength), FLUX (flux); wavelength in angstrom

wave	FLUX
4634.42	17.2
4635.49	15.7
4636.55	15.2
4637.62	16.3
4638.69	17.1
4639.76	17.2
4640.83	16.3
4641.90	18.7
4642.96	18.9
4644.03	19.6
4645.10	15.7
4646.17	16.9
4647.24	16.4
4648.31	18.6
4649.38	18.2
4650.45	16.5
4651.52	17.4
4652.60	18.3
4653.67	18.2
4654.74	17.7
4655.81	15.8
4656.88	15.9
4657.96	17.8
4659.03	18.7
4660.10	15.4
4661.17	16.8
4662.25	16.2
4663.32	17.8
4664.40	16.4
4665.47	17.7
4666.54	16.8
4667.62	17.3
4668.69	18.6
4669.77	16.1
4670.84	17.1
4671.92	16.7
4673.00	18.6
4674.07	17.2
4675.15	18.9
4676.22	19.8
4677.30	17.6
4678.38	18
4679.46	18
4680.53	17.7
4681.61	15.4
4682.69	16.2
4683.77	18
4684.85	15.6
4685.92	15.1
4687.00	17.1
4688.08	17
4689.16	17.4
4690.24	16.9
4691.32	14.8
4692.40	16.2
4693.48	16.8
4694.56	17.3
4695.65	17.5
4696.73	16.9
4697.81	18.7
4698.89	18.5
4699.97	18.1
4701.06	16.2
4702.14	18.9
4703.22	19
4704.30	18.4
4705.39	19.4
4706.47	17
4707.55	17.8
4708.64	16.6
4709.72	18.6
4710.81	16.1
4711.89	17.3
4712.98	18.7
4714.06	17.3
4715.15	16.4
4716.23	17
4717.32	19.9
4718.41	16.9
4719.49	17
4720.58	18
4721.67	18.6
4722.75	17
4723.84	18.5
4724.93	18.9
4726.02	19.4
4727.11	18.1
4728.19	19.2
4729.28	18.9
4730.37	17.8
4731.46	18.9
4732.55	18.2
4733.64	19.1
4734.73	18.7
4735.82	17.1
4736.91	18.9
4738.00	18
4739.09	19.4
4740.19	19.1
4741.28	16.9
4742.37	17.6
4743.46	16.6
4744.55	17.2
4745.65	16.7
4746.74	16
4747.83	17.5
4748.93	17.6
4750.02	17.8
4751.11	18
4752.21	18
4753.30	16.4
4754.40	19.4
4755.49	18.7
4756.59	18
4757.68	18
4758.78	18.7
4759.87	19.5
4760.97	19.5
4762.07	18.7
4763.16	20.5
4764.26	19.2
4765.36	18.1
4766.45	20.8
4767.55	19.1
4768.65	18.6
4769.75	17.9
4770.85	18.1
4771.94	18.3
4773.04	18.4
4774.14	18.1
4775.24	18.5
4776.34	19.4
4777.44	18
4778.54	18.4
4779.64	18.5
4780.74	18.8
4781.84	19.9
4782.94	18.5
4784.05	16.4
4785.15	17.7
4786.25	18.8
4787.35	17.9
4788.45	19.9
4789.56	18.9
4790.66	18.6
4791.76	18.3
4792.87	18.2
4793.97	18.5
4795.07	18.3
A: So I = 0.28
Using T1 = 4.35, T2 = 4.07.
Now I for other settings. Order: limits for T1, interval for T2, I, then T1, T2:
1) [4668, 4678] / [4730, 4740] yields -0.07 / 4.22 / 4.30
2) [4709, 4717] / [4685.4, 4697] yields 0.09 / 4.16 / 4.08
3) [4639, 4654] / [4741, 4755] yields 0.03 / 4.20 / 4.17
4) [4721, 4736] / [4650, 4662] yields 0.16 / 4.30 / 4.14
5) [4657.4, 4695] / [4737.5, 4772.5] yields -0.13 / 4.14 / 4.27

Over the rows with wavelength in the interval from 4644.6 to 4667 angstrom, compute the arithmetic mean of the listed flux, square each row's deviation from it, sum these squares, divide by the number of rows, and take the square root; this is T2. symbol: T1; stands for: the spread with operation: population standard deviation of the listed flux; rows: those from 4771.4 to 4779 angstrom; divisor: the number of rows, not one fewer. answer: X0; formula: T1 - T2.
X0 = -0.6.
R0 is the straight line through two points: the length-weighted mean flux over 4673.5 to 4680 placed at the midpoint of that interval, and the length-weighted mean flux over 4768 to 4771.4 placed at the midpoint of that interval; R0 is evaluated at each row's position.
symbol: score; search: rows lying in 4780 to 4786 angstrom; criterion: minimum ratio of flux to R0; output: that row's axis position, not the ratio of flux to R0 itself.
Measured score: 4784.05 angstrom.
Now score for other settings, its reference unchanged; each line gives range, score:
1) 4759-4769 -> 4765.36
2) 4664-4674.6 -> 4669.77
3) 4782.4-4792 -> 4784.05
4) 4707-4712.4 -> 4710.81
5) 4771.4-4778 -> 4777.44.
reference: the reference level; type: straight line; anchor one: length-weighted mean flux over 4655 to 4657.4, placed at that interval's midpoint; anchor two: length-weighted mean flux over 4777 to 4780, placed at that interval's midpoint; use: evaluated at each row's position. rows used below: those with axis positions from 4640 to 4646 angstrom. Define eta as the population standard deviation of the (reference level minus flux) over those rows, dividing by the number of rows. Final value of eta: 1.54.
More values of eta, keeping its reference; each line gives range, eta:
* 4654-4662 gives 1.15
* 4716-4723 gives 1.06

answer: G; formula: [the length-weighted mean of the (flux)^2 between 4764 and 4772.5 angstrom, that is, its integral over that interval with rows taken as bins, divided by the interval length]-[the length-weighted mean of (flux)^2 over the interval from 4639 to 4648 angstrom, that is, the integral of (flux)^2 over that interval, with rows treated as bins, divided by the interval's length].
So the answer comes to 45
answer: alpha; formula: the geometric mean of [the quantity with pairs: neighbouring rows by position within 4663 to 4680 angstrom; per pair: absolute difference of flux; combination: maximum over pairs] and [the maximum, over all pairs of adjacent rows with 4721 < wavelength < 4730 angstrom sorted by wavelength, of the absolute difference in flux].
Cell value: 2.0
